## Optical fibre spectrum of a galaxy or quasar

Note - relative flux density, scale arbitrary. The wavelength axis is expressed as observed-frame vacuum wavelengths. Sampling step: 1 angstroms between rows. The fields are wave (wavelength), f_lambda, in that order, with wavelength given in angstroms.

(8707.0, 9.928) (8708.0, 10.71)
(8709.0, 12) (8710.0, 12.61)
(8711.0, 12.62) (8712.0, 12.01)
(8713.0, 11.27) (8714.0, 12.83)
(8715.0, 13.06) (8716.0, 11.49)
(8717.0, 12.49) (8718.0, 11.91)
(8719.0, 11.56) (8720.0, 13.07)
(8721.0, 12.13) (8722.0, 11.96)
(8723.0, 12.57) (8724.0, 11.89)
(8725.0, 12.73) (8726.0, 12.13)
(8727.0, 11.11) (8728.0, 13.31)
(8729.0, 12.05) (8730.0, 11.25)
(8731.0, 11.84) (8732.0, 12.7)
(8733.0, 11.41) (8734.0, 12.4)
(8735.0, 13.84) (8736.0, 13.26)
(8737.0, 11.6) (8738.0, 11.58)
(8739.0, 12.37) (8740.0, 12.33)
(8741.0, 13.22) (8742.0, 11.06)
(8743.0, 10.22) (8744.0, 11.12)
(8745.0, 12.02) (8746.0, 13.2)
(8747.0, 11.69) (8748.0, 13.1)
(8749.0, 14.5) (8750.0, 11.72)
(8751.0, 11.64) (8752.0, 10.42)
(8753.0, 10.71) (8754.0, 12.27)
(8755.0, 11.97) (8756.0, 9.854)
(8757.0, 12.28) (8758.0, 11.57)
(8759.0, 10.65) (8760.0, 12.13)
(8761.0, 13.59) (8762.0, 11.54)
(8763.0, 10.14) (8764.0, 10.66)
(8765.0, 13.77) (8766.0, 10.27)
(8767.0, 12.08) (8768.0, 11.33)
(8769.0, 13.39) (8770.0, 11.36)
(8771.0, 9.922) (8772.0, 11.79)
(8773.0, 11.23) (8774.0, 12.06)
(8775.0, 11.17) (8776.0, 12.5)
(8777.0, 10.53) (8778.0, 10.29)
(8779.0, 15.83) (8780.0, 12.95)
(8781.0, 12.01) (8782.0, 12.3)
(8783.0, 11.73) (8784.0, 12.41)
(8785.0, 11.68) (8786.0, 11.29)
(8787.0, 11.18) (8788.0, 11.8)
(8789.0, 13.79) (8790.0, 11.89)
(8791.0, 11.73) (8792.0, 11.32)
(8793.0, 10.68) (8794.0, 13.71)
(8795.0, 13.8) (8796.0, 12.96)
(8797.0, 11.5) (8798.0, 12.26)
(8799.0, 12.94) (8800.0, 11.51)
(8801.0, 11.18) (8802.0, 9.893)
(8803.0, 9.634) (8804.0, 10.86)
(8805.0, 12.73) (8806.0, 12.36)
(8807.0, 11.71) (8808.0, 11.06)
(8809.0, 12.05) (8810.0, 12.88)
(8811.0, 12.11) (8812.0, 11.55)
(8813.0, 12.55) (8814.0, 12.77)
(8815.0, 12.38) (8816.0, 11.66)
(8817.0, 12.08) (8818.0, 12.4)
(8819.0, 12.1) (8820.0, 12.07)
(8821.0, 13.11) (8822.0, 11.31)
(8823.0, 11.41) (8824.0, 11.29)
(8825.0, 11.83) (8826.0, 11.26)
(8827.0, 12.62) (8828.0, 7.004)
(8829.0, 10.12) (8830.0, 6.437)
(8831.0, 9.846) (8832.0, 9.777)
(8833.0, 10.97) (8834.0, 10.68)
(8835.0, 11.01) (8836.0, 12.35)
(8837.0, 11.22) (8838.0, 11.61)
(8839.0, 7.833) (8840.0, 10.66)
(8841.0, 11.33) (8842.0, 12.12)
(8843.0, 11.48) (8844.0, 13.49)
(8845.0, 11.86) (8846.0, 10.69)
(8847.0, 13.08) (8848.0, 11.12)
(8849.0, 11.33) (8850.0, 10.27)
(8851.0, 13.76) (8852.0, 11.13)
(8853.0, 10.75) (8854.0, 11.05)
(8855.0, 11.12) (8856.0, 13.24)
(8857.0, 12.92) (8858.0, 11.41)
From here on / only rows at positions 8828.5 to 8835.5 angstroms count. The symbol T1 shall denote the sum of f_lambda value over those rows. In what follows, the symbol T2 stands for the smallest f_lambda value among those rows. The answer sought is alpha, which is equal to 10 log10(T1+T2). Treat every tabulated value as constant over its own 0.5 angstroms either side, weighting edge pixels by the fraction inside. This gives 18.8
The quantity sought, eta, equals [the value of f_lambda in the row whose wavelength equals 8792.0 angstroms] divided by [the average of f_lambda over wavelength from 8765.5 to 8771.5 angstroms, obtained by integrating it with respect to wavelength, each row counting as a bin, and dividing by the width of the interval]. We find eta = 0.99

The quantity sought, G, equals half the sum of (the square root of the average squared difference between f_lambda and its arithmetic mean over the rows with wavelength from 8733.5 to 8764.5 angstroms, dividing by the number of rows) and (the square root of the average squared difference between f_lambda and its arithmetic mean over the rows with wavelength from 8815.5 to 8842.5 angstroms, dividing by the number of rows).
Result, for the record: 1.4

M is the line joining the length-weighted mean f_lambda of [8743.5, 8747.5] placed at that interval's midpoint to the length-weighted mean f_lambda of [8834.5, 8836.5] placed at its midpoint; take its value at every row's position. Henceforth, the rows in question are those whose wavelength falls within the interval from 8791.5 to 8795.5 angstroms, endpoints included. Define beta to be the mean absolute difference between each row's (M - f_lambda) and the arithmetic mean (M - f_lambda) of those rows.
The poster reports 1.38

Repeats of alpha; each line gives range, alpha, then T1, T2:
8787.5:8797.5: 21.3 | 123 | 10.68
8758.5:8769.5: 21.5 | 130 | 10.14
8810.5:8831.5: 23.9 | 238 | 6.437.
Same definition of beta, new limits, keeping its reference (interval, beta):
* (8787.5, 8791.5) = 0.74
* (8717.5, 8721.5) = 0.45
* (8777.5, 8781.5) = 1.62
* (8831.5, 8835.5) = 0.42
